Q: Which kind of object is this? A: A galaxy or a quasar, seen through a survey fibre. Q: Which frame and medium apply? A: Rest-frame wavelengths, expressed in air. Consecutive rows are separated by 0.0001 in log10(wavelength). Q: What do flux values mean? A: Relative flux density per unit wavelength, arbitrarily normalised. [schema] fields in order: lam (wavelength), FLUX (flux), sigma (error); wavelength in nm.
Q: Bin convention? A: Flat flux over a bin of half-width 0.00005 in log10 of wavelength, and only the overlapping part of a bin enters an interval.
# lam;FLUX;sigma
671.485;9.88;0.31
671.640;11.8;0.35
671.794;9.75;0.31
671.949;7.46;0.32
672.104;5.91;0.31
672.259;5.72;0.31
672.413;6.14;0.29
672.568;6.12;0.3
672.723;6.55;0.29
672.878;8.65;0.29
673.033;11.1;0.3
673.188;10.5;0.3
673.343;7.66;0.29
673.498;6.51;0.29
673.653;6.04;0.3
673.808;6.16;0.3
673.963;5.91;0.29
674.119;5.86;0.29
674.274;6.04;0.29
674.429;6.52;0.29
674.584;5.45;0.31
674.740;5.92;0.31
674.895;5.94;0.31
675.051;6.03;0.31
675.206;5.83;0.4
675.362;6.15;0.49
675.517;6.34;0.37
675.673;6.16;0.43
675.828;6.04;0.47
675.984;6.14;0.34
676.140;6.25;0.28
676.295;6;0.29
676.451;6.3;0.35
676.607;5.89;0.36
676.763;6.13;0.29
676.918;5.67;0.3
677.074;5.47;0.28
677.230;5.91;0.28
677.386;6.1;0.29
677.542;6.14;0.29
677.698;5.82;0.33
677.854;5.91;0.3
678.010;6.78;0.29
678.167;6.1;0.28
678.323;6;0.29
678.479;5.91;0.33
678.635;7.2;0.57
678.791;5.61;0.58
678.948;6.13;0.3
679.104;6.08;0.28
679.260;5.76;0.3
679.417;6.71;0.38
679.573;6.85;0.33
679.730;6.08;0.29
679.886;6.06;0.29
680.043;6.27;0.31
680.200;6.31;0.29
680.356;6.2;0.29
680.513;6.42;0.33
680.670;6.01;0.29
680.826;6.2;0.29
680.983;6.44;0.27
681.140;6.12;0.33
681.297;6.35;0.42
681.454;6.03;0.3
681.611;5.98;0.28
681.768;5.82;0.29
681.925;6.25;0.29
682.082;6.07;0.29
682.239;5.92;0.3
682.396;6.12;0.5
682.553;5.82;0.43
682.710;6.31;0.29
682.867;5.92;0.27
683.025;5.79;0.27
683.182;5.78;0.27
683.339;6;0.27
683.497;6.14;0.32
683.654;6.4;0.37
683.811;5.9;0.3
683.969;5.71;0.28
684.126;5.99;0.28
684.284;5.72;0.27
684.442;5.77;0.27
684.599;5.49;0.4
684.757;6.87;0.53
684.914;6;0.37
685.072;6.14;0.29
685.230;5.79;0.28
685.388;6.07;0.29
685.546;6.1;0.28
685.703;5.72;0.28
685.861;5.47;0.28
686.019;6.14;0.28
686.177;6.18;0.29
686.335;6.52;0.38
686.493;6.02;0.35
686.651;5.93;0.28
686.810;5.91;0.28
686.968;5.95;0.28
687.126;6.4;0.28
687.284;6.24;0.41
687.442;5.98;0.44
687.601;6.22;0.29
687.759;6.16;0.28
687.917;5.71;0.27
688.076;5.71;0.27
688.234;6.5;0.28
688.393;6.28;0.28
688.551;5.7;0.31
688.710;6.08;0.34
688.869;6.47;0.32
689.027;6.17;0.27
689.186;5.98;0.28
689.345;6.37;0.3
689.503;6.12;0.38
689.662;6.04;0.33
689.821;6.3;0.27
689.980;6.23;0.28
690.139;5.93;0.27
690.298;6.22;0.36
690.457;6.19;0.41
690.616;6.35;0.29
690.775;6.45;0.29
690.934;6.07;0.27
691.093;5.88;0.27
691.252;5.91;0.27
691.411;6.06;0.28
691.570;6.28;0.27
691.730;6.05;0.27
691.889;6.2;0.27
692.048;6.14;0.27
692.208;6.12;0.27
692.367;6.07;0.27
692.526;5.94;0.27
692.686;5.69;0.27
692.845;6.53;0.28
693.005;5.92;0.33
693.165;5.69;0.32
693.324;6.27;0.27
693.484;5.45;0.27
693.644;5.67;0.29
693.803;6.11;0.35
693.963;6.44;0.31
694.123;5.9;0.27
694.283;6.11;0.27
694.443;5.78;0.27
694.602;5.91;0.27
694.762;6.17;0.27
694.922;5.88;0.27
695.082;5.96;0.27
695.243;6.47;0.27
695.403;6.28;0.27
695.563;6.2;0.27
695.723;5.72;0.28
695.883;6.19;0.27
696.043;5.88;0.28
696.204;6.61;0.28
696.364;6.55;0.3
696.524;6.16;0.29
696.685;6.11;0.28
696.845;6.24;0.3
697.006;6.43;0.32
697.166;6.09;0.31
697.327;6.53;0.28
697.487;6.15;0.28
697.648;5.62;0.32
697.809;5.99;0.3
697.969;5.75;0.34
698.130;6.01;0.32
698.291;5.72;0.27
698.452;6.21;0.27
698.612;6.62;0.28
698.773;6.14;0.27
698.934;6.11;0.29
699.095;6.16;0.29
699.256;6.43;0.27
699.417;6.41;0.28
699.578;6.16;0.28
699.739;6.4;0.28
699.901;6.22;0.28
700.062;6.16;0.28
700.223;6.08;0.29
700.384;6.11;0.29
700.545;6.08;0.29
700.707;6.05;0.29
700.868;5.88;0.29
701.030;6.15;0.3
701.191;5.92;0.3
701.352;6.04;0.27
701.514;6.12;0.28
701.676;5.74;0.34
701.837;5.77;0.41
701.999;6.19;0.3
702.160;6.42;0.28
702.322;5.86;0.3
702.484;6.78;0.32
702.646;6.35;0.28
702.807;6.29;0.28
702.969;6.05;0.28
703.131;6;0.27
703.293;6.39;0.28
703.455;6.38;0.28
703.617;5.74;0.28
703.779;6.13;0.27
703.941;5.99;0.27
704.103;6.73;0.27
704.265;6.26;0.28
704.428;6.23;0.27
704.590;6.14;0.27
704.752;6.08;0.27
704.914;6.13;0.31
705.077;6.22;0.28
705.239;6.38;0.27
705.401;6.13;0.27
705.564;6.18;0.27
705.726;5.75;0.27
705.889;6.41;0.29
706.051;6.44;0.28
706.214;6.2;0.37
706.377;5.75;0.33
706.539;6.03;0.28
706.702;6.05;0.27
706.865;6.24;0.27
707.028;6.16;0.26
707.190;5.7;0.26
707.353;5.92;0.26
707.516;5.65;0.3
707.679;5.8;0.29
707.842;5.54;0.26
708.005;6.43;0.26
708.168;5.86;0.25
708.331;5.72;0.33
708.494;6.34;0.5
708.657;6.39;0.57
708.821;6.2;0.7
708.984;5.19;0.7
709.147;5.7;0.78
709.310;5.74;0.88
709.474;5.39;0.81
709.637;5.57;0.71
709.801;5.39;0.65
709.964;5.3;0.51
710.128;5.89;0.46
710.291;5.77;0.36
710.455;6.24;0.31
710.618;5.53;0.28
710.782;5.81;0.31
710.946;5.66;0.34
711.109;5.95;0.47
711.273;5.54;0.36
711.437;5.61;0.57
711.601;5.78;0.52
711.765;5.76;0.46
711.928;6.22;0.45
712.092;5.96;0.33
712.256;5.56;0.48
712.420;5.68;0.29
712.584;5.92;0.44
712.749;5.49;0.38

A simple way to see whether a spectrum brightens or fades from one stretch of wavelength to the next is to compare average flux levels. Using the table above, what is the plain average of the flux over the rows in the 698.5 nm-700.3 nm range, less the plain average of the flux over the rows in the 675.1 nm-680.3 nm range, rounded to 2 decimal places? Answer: 0.14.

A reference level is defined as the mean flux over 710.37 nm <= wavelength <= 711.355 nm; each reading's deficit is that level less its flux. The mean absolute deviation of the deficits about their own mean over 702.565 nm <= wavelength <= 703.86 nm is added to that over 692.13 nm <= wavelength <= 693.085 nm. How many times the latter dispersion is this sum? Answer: 1.96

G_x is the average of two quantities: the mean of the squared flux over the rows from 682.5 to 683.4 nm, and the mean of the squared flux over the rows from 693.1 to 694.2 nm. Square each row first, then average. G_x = 35.3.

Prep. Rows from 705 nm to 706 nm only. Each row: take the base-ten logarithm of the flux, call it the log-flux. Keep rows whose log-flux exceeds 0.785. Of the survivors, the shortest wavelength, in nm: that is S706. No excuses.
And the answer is 705.077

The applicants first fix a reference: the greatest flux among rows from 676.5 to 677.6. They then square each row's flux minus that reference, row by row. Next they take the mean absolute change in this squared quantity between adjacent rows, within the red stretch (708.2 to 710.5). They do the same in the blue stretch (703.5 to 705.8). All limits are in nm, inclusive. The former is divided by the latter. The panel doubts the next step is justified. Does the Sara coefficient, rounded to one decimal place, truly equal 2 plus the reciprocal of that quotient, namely 2.3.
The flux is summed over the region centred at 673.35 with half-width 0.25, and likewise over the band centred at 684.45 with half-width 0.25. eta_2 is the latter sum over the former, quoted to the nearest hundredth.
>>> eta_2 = 0.69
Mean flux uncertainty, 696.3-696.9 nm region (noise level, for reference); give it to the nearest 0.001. 0.292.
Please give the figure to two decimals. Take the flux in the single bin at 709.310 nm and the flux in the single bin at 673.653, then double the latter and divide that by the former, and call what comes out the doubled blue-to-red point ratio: 2.10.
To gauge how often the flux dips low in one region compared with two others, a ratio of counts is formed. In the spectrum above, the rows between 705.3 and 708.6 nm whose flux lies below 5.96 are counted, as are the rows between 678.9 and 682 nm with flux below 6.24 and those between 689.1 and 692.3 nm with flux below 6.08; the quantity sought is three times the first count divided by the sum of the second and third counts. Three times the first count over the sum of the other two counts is 1.35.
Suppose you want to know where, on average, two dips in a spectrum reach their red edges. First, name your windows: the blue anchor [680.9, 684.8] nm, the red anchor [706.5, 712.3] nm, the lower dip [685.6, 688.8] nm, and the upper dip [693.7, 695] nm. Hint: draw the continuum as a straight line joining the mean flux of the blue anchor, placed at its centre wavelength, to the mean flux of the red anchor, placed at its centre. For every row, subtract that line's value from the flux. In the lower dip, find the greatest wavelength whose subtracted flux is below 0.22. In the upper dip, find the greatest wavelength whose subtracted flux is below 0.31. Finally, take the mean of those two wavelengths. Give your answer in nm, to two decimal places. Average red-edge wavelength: 691.82 nm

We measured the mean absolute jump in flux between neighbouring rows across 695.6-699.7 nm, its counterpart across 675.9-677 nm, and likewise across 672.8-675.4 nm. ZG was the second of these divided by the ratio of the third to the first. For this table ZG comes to 0.13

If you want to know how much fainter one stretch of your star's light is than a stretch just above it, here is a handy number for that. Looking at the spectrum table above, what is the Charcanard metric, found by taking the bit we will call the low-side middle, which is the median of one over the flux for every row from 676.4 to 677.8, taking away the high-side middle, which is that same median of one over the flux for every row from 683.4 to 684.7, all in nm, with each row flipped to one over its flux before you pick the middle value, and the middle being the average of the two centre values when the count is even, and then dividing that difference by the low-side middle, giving -0.013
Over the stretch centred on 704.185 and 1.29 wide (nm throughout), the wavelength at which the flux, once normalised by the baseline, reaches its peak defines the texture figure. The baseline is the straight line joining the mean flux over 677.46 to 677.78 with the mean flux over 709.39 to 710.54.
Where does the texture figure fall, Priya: 704.103 nm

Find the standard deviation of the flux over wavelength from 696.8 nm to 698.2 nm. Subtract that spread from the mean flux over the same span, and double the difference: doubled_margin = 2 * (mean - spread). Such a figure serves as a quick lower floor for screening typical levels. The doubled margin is 11.6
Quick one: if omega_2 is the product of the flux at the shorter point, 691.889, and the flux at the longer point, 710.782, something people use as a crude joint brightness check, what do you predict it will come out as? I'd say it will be 36.0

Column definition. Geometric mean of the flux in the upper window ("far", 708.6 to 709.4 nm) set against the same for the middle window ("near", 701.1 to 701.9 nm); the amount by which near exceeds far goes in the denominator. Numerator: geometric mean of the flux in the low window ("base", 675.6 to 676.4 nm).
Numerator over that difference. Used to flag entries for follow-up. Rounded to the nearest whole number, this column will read 70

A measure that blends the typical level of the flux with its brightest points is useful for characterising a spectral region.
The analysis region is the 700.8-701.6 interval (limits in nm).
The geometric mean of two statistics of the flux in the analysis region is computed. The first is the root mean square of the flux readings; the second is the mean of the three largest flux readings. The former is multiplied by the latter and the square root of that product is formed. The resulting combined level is 6.06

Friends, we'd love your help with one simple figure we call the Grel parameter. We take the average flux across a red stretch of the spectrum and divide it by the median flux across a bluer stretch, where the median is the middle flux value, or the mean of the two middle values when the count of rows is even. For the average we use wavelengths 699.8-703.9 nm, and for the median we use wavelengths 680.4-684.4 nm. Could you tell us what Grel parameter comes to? 1.02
